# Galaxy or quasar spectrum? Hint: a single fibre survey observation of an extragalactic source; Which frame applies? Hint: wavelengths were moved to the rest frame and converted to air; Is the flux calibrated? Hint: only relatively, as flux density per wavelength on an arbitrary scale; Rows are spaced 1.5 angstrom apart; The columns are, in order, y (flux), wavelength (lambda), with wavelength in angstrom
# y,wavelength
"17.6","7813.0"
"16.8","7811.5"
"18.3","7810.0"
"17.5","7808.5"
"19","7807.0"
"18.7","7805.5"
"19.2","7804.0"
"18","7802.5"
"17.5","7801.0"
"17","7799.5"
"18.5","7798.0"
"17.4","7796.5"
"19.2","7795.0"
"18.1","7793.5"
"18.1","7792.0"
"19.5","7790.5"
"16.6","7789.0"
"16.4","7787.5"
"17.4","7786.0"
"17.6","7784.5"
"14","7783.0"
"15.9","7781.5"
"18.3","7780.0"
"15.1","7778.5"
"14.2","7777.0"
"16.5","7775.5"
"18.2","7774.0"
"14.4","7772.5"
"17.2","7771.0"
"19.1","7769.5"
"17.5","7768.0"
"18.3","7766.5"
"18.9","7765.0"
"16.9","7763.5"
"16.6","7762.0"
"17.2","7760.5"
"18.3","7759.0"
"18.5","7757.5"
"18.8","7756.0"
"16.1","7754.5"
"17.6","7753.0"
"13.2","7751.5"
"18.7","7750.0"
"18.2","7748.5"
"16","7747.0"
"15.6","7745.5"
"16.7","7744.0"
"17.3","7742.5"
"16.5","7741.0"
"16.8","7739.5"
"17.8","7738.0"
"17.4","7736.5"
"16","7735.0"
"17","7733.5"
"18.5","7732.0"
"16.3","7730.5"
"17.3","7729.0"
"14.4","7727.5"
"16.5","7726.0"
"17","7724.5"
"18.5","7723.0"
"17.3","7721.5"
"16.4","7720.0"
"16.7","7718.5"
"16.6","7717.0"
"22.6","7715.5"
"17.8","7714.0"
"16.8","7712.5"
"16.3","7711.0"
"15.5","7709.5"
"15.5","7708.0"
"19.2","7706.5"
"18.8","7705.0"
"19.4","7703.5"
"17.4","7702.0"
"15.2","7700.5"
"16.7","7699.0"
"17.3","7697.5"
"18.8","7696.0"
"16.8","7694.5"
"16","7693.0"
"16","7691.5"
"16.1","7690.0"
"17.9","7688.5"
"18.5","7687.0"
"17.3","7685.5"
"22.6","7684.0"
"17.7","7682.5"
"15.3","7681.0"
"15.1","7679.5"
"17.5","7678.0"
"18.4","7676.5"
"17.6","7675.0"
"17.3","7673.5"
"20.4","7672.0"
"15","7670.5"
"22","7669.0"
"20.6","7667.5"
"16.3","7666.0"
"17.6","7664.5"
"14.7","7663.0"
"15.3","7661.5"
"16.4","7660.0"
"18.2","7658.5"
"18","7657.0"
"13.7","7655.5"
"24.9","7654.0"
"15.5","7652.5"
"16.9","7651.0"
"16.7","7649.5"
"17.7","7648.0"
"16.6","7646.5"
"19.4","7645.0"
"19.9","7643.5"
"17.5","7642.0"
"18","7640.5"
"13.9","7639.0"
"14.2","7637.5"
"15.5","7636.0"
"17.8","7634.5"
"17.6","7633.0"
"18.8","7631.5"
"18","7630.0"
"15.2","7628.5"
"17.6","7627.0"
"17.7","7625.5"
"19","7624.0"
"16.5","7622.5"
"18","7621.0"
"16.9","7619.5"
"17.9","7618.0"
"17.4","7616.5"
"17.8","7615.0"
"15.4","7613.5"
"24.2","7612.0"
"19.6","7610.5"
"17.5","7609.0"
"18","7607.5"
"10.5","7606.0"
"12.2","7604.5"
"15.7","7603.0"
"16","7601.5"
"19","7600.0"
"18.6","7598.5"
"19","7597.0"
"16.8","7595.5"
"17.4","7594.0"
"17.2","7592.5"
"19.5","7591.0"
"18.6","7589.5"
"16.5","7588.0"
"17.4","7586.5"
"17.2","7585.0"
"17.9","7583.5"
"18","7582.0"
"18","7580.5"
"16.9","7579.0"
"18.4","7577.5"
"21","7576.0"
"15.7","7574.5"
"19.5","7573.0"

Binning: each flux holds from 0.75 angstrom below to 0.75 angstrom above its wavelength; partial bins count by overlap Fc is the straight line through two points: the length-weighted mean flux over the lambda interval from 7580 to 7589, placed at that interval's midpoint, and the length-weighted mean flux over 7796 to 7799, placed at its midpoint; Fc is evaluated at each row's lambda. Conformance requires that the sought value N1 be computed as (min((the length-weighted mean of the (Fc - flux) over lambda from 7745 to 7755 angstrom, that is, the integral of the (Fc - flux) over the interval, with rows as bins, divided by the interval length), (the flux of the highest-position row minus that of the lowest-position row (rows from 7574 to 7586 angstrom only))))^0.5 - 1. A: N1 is 0.14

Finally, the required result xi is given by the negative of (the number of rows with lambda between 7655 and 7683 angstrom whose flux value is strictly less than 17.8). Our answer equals -13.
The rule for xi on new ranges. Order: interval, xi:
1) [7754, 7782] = -11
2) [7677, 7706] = -13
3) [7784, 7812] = -9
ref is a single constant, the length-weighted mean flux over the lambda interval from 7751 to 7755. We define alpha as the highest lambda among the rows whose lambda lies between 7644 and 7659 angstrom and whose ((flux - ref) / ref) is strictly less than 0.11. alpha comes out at 7655.5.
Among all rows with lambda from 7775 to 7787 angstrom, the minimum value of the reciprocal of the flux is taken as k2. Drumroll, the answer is 0.0546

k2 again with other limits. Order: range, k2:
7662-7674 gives 0.0455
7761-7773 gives 0.0524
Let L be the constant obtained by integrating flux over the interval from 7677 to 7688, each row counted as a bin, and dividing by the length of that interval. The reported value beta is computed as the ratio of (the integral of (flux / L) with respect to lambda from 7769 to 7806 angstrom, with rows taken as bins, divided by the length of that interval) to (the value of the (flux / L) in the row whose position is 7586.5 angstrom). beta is 0.99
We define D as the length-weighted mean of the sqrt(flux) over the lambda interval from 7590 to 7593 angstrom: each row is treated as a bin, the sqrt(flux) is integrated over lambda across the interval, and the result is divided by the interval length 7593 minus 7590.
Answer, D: 4.30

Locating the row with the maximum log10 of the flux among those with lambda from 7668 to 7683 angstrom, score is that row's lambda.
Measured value 7669.0 angstrom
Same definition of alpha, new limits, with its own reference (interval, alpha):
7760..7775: 7772.5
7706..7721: 7720.0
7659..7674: 7673.5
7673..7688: 7685.5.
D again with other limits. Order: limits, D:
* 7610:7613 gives 4.63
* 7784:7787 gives 4.17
